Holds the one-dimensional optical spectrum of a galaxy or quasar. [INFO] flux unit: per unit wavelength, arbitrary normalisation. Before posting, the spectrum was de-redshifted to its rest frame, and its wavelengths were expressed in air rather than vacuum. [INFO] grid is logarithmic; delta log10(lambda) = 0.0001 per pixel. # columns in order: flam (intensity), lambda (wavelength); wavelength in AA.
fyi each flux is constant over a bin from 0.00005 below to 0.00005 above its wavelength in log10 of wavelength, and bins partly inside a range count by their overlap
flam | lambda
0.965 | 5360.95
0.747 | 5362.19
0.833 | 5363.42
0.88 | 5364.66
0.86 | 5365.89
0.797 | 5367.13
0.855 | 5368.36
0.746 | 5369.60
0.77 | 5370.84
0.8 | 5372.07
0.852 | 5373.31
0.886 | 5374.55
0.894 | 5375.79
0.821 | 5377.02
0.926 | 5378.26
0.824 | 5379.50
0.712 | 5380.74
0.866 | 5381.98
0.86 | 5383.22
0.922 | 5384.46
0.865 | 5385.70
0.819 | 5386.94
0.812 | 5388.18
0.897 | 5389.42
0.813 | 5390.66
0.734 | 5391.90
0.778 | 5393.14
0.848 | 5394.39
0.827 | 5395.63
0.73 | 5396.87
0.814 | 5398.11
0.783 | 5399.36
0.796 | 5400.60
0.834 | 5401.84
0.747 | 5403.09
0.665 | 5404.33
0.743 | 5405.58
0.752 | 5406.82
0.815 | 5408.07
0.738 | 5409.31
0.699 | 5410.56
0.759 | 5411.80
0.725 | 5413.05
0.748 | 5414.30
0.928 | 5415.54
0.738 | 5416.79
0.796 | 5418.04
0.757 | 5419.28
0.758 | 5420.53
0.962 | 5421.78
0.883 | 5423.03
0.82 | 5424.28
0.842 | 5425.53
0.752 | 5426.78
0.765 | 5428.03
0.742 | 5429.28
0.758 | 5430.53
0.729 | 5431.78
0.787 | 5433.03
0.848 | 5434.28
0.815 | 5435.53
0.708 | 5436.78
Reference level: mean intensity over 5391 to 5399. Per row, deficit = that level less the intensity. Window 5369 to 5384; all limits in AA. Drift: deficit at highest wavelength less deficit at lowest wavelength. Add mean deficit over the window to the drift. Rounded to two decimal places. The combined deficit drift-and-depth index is -0.16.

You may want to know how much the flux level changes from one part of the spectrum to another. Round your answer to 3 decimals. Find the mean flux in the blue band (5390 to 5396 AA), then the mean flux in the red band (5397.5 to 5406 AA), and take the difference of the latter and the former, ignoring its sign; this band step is 0.031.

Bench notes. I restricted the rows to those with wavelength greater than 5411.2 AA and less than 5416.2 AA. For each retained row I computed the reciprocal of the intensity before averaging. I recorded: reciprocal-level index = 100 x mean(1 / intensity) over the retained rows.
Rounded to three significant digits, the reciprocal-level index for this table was 128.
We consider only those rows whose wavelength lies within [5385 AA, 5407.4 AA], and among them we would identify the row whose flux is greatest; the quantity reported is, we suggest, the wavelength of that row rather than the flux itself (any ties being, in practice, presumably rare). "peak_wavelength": 5389.42 AA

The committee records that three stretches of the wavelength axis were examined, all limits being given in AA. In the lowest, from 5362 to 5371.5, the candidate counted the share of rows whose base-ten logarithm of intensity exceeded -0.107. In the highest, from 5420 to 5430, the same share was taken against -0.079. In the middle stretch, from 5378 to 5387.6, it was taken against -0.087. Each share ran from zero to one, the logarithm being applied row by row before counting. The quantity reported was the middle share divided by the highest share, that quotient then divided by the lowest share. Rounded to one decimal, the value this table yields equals 3.7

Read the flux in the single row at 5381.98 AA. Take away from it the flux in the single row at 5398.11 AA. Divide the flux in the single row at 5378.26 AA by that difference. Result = 18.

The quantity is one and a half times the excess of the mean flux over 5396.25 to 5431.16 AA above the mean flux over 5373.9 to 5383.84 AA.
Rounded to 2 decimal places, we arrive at -0.10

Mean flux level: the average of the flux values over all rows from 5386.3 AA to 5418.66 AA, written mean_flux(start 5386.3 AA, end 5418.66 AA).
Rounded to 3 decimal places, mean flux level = 0.782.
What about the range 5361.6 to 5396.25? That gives 0.830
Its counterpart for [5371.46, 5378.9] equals 0.863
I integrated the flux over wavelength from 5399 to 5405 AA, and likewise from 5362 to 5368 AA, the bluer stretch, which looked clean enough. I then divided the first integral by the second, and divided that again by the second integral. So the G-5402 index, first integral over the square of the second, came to 0.184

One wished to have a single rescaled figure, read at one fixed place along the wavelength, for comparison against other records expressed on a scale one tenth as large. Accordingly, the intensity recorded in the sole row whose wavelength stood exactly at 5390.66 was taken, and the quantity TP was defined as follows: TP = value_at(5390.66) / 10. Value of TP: 0.081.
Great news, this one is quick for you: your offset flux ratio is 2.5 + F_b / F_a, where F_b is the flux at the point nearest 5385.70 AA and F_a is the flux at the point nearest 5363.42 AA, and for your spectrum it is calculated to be 3.54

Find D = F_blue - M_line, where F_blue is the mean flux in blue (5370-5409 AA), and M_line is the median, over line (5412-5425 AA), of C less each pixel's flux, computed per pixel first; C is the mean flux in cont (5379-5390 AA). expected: 0.75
